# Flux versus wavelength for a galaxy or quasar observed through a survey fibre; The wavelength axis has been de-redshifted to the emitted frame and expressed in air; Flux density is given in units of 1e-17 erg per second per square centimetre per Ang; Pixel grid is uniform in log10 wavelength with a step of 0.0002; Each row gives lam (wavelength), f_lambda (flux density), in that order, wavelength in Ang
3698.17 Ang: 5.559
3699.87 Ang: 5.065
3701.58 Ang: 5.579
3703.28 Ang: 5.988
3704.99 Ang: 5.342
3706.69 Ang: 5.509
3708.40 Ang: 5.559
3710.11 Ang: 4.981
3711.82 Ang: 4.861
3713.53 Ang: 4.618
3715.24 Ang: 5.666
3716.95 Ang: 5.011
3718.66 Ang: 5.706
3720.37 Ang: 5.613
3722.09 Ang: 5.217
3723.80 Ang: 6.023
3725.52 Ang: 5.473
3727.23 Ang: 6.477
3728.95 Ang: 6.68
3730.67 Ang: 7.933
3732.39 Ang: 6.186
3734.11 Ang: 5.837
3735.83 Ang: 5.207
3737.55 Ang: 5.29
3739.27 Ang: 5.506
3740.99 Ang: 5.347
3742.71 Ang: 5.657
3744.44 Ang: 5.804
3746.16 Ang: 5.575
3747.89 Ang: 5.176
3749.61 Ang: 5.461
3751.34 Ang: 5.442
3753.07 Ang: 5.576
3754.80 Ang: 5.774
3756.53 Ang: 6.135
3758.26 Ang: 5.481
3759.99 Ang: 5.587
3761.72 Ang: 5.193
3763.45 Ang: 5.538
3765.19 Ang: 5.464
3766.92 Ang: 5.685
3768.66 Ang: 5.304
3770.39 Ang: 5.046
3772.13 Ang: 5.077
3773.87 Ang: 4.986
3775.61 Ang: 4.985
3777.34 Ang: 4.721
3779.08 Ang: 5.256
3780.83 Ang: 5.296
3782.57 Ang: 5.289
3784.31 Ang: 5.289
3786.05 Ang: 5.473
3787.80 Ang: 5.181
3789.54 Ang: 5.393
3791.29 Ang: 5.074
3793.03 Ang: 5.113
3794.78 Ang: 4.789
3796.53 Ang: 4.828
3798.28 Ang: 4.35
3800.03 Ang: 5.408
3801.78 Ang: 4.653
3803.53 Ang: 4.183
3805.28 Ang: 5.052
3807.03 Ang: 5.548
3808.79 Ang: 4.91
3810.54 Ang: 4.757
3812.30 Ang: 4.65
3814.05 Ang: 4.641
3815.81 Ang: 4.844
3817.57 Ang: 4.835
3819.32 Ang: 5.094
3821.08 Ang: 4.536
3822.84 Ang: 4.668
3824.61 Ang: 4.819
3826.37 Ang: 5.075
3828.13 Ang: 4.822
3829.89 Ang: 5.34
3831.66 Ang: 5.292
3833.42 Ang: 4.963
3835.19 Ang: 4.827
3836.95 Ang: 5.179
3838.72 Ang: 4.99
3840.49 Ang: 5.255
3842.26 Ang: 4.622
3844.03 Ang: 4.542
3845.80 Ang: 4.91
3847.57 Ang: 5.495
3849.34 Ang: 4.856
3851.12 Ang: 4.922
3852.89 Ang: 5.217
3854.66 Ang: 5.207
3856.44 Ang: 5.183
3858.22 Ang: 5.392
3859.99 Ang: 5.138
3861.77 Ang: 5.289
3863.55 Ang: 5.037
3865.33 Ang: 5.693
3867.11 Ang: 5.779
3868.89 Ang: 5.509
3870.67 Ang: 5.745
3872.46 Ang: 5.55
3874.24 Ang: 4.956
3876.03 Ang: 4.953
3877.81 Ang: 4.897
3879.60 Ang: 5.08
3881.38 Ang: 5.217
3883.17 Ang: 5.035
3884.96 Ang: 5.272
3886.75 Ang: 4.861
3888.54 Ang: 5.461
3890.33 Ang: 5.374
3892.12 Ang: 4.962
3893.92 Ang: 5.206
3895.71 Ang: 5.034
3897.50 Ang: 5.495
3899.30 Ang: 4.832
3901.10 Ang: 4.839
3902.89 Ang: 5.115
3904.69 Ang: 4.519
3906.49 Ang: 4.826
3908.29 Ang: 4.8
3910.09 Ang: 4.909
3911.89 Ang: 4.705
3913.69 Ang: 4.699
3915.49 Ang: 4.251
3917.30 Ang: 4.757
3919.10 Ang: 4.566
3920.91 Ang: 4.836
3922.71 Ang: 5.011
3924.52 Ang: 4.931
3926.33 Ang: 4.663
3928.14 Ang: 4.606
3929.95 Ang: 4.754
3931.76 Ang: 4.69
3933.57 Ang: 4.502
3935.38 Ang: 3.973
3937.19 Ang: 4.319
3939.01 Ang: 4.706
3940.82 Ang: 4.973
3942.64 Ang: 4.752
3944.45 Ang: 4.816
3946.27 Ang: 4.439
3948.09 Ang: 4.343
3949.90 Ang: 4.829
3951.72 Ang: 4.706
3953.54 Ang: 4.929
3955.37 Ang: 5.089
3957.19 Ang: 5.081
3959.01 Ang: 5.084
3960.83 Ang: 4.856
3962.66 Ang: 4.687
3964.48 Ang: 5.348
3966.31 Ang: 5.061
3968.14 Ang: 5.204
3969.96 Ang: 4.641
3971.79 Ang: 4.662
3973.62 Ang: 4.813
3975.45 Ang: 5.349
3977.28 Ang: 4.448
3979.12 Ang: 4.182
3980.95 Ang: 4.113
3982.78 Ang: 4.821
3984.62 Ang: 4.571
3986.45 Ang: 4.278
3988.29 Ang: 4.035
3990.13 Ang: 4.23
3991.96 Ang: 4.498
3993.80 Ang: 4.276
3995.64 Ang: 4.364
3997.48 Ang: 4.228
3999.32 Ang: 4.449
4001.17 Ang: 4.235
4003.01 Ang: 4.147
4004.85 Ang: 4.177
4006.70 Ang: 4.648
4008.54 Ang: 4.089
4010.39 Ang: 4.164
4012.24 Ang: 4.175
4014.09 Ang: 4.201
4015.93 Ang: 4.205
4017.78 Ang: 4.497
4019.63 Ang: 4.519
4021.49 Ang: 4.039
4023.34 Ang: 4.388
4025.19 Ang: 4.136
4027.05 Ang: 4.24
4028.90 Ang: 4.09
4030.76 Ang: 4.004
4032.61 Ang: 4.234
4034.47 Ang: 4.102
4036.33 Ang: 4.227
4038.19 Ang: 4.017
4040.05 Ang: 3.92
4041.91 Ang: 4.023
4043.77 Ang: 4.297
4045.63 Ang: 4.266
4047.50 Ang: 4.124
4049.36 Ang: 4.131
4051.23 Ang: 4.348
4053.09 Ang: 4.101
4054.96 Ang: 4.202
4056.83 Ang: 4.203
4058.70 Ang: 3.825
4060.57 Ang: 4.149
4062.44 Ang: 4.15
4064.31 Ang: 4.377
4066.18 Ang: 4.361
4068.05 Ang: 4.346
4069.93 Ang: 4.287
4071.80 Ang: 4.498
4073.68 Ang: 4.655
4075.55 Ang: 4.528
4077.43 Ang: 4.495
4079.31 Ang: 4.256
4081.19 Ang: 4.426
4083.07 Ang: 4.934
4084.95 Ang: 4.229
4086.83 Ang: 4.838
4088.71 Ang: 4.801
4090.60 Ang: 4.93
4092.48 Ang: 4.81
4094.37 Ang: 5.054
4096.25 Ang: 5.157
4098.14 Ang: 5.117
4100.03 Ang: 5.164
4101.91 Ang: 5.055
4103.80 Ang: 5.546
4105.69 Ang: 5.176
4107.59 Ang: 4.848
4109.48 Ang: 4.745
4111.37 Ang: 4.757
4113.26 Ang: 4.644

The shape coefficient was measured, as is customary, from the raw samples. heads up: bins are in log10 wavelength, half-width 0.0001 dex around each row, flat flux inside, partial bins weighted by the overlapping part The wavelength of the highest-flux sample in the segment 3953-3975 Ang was 3964.48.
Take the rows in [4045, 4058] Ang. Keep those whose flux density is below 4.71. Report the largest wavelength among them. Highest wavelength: 4056.83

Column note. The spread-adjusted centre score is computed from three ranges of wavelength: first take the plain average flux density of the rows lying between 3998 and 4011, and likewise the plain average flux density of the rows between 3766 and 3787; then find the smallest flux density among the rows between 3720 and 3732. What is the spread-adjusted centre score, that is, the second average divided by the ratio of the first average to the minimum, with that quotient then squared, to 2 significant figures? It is 40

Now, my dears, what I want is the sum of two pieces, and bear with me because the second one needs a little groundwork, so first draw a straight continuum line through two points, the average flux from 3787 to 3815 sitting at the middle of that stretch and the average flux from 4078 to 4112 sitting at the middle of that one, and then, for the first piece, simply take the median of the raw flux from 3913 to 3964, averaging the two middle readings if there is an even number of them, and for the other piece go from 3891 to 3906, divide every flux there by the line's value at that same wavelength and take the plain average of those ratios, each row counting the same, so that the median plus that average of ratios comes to 5.75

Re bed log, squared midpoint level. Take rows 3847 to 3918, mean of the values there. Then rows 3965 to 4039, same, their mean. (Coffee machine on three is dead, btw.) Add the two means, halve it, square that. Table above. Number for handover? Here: 22.4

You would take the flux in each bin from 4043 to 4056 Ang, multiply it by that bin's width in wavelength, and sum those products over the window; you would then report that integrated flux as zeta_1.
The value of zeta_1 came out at 55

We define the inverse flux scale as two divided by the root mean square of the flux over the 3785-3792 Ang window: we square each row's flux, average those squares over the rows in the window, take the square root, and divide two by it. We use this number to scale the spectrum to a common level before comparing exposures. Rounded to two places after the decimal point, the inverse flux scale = 0.38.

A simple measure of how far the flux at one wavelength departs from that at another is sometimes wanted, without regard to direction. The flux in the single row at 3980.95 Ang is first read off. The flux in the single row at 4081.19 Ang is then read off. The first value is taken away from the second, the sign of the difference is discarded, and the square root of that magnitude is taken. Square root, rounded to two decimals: 0.56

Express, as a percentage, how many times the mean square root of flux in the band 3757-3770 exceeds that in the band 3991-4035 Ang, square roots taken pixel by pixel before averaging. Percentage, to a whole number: 113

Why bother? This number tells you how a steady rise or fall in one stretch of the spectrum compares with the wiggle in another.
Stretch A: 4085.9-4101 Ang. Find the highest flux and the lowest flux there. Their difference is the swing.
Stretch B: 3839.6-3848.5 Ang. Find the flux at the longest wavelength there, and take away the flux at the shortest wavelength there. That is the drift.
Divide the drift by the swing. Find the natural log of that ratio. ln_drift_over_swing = -0.4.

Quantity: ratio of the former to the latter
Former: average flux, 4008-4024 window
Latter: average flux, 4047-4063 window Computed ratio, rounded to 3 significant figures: 1.03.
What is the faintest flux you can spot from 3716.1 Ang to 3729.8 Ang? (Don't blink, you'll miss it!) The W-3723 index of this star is 5.011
